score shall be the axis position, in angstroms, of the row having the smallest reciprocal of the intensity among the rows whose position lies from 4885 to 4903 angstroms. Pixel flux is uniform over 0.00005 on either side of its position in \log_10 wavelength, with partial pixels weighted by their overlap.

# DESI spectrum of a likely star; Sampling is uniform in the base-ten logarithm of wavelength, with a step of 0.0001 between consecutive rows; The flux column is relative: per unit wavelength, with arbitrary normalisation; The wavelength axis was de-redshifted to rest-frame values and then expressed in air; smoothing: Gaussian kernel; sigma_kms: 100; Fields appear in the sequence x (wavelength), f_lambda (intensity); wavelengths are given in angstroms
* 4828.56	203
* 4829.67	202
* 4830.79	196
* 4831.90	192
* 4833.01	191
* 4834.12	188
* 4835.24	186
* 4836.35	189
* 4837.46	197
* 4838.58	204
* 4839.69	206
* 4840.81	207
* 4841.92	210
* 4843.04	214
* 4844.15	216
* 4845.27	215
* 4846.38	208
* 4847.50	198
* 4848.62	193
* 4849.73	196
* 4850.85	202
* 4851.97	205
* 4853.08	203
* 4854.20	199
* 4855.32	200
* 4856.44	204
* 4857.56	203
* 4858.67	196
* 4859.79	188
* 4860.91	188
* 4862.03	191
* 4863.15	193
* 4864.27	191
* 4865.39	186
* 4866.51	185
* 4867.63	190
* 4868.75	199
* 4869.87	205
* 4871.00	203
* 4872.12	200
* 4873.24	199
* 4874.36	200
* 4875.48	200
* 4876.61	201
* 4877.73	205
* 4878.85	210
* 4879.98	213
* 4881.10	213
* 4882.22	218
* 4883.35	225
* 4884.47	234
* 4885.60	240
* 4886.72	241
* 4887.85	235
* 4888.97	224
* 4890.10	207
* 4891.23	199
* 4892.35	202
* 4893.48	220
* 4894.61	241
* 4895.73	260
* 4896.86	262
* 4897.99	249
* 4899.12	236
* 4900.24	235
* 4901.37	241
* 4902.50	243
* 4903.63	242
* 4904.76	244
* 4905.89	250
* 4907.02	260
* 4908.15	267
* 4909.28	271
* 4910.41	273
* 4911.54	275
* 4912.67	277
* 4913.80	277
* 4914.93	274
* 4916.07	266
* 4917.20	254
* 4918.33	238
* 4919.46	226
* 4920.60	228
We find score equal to 4896.86 angstroms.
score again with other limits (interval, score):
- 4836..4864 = 4844.15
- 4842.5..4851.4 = 4844.15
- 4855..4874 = 4869.87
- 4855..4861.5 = 4856.44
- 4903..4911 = 4910.41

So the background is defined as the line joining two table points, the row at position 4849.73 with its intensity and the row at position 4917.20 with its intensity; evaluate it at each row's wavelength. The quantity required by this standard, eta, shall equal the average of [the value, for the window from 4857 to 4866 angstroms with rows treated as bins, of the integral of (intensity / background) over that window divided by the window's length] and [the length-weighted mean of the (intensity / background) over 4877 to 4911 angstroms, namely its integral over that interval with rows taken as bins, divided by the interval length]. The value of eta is 0.97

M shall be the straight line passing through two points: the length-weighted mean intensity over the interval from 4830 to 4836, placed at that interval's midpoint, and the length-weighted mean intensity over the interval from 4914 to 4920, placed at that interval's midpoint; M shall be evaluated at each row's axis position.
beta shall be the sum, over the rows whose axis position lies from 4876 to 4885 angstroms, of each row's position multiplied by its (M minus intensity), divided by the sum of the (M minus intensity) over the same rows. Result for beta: 4878.8 angstroms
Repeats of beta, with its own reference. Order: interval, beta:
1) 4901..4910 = 4908.3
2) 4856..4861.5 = 4859.5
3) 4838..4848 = 4842.5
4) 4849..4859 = 4855.3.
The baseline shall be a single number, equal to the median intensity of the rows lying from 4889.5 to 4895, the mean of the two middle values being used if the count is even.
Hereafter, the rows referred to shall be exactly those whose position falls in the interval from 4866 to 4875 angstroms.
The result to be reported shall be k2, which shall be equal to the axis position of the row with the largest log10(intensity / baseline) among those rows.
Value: 4869.87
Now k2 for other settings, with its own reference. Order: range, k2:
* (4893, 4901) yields 4896.86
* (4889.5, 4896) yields 4895.73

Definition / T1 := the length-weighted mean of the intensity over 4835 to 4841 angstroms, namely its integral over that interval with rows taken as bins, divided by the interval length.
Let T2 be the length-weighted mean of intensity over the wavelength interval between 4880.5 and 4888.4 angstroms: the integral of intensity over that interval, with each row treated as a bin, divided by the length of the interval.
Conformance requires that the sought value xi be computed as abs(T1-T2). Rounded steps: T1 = 198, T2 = 229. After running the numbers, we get 31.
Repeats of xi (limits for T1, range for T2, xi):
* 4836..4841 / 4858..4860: 6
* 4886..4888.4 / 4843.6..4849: 32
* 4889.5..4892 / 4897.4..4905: 38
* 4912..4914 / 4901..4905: 35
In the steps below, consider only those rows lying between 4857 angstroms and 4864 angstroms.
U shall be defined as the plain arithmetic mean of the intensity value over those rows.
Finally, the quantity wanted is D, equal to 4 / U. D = 0.021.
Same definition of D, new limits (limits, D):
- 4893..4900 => 0.016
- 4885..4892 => 0.018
